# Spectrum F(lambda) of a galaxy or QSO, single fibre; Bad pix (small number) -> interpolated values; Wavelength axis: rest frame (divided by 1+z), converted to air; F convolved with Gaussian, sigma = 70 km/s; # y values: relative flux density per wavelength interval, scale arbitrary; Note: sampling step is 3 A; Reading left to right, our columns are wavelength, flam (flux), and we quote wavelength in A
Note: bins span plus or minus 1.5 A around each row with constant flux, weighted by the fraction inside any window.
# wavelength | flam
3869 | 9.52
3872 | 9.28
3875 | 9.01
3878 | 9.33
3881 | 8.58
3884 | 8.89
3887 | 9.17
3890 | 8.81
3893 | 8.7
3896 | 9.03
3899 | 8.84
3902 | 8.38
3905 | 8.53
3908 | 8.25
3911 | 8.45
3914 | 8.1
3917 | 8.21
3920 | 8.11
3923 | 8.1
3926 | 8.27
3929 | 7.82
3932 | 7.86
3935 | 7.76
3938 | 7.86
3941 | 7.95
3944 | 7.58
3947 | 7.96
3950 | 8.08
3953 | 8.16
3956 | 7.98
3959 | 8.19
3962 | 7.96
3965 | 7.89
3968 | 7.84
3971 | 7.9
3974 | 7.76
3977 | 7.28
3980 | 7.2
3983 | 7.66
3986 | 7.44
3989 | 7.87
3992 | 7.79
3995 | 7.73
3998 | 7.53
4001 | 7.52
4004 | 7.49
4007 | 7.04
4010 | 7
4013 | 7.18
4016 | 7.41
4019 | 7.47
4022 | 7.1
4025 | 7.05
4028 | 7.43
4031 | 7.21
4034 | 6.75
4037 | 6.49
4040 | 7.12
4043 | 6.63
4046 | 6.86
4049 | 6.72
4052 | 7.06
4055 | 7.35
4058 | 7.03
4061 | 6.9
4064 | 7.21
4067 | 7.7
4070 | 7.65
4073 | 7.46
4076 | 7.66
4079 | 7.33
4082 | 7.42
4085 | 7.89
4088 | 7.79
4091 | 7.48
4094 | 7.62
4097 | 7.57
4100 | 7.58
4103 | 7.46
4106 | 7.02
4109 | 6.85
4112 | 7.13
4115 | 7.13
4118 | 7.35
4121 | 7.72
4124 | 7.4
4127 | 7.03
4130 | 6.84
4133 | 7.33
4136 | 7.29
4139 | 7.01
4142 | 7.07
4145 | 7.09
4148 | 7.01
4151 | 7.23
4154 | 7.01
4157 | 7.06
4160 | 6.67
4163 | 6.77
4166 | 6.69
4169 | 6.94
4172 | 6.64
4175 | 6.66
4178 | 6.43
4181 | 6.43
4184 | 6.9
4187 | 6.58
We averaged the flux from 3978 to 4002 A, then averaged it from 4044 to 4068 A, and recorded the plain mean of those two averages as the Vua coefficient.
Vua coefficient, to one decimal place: 7.3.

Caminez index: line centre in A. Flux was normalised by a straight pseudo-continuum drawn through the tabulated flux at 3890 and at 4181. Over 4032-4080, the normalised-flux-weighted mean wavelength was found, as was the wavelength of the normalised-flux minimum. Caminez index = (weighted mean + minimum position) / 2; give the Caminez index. 4047.1 A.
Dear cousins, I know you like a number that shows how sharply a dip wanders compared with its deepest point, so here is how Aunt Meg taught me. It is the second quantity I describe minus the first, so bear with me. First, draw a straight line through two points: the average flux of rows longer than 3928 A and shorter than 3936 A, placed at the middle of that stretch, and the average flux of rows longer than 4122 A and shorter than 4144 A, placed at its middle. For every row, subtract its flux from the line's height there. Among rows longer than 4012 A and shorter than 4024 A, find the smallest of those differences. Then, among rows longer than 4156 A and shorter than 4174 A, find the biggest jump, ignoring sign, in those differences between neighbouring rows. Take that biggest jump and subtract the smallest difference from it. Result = 0.3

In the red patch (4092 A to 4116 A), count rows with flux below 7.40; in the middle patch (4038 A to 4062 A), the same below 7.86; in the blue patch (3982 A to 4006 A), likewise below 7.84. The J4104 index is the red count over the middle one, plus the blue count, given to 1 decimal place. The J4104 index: 7.5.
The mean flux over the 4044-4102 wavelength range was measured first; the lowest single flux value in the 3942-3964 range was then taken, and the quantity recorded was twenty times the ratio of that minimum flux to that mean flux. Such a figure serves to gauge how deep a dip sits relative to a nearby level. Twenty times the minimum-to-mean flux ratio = 20.5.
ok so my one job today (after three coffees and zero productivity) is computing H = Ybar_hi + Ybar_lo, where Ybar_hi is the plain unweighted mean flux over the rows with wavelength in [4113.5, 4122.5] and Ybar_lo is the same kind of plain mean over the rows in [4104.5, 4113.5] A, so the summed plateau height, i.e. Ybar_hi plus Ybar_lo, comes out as 14.4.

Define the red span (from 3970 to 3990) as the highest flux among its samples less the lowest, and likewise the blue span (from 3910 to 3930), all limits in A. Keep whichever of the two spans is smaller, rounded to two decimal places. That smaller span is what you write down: 0.63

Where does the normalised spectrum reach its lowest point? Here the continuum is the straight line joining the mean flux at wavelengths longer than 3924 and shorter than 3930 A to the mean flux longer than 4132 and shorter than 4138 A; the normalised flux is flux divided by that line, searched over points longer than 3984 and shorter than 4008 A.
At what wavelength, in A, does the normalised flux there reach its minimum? 4007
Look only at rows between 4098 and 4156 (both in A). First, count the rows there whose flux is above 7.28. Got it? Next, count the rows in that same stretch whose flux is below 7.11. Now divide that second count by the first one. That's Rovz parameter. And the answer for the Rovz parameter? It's 1.3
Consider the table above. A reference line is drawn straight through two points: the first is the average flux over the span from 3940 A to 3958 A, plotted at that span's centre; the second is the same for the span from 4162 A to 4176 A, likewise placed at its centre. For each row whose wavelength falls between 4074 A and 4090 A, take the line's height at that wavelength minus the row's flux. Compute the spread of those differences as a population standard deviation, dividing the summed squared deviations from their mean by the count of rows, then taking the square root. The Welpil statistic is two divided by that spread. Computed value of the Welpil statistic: 8.8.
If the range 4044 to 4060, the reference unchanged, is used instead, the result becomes 8.8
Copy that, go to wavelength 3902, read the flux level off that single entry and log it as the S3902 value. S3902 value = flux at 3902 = 8.38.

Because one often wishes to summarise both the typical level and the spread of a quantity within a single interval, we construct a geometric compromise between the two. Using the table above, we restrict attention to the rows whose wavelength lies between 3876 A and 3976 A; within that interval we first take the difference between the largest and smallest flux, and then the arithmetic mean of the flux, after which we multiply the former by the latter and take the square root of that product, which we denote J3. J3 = 3.8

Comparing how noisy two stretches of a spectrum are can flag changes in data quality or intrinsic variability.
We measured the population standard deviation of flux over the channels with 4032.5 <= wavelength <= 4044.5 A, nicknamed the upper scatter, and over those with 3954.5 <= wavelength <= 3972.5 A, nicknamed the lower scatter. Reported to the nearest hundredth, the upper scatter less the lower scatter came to 0.12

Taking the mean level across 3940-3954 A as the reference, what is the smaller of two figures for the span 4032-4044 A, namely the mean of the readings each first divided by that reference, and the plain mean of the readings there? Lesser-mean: 0.85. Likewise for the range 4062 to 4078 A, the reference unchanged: 0.95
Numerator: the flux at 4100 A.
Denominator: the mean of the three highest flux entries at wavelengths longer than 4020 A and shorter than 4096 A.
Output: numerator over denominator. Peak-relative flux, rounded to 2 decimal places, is 0.97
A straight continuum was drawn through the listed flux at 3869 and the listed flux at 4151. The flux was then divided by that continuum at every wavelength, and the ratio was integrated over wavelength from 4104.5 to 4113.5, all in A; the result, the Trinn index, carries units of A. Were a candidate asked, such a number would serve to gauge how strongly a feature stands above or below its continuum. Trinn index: 8.3 A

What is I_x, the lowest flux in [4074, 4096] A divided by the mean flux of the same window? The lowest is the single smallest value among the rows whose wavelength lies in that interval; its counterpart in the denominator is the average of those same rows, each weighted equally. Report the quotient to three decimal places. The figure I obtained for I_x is 0.965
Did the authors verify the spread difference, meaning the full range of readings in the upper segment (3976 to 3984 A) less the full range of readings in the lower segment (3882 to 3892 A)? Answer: 0.10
